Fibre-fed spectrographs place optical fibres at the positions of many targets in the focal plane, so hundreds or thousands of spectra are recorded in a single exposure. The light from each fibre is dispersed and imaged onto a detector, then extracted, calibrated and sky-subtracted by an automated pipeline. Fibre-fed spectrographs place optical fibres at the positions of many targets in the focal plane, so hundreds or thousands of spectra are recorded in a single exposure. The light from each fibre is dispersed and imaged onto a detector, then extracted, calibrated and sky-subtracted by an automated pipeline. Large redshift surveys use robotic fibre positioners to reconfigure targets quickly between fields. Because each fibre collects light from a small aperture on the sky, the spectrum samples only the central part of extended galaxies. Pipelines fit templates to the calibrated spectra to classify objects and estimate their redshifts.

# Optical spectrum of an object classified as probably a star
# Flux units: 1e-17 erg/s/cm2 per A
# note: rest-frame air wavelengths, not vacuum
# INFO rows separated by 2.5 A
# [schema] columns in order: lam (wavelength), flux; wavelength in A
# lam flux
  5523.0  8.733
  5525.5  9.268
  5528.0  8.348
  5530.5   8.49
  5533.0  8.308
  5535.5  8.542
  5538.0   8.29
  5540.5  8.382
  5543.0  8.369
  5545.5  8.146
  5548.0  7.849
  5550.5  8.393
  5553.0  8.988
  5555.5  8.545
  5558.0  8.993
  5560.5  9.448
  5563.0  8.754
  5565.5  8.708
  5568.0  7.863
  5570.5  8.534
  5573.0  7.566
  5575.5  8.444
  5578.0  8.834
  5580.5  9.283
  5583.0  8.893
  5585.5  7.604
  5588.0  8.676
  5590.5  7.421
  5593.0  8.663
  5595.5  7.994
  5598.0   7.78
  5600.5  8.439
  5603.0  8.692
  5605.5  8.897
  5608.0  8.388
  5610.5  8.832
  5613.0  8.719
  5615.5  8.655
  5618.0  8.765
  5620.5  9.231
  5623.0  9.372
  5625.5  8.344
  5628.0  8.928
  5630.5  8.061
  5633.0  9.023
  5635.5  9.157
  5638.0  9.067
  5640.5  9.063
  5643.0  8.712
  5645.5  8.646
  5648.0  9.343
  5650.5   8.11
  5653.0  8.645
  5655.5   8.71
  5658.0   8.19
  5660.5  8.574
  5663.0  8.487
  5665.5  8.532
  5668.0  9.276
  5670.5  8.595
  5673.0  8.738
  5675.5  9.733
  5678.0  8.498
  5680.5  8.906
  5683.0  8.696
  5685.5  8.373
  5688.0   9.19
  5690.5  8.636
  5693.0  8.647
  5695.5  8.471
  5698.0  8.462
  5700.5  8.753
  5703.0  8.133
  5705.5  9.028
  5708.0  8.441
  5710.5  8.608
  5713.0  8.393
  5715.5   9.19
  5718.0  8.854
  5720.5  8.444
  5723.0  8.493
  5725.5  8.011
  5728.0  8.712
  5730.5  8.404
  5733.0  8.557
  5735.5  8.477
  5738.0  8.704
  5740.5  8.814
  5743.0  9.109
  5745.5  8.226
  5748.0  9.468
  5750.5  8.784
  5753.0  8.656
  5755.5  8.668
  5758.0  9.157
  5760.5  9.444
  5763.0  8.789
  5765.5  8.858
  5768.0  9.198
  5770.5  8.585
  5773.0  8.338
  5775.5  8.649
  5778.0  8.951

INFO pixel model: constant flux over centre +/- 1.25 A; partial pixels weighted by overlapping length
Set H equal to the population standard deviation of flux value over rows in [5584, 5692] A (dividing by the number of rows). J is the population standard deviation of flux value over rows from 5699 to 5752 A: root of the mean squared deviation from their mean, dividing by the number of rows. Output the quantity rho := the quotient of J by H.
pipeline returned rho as 0.75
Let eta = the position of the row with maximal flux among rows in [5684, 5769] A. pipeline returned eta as 5748.0 A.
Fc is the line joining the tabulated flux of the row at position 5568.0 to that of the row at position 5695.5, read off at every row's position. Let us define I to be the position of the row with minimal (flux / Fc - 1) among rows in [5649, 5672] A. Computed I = 5650.5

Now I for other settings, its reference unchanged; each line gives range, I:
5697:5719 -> 5703.0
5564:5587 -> 5585.5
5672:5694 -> 5685.5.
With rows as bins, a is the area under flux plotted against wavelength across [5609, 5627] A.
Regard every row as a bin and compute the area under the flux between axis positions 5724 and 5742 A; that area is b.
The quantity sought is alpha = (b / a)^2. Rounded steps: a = 159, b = 154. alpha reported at 0.93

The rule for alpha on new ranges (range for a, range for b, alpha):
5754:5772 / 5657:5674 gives 0.83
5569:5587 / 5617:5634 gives 0.97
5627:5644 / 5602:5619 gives 0.97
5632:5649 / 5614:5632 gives 1.06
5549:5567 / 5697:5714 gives 0.84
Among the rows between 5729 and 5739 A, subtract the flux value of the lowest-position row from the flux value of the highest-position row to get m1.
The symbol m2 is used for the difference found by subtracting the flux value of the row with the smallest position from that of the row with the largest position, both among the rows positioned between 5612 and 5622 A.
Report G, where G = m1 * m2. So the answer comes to 0.15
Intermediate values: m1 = 0.3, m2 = 0.5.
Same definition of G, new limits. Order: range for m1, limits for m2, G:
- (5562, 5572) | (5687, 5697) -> 0.16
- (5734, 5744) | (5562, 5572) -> -0.14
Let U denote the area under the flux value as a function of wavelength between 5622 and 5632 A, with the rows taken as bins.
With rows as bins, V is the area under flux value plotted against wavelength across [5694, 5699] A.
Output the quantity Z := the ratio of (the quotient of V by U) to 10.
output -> 0.049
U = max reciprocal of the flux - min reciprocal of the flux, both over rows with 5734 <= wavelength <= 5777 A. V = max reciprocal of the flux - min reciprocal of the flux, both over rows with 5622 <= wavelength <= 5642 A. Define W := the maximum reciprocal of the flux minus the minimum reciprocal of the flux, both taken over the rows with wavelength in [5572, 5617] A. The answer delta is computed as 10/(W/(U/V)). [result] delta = 340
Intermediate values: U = 0.016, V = 0.017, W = 0.027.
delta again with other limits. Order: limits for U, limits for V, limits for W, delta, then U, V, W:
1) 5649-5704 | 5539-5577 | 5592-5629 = 358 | 0.021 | 0.026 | 0.022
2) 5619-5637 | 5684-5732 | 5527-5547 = 1904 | 0.017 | 0.016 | 0.006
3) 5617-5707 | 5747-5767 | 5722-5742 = 1891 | 0.021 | 0.010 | 0.011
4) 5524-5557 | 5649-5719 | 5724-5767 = 494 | 0.020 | 0.021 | 0.019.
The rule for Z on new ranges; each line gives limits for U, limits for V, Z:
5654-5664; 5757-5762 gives 0.055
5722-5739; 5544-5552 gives 0.045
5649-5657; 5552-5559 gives 0.091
